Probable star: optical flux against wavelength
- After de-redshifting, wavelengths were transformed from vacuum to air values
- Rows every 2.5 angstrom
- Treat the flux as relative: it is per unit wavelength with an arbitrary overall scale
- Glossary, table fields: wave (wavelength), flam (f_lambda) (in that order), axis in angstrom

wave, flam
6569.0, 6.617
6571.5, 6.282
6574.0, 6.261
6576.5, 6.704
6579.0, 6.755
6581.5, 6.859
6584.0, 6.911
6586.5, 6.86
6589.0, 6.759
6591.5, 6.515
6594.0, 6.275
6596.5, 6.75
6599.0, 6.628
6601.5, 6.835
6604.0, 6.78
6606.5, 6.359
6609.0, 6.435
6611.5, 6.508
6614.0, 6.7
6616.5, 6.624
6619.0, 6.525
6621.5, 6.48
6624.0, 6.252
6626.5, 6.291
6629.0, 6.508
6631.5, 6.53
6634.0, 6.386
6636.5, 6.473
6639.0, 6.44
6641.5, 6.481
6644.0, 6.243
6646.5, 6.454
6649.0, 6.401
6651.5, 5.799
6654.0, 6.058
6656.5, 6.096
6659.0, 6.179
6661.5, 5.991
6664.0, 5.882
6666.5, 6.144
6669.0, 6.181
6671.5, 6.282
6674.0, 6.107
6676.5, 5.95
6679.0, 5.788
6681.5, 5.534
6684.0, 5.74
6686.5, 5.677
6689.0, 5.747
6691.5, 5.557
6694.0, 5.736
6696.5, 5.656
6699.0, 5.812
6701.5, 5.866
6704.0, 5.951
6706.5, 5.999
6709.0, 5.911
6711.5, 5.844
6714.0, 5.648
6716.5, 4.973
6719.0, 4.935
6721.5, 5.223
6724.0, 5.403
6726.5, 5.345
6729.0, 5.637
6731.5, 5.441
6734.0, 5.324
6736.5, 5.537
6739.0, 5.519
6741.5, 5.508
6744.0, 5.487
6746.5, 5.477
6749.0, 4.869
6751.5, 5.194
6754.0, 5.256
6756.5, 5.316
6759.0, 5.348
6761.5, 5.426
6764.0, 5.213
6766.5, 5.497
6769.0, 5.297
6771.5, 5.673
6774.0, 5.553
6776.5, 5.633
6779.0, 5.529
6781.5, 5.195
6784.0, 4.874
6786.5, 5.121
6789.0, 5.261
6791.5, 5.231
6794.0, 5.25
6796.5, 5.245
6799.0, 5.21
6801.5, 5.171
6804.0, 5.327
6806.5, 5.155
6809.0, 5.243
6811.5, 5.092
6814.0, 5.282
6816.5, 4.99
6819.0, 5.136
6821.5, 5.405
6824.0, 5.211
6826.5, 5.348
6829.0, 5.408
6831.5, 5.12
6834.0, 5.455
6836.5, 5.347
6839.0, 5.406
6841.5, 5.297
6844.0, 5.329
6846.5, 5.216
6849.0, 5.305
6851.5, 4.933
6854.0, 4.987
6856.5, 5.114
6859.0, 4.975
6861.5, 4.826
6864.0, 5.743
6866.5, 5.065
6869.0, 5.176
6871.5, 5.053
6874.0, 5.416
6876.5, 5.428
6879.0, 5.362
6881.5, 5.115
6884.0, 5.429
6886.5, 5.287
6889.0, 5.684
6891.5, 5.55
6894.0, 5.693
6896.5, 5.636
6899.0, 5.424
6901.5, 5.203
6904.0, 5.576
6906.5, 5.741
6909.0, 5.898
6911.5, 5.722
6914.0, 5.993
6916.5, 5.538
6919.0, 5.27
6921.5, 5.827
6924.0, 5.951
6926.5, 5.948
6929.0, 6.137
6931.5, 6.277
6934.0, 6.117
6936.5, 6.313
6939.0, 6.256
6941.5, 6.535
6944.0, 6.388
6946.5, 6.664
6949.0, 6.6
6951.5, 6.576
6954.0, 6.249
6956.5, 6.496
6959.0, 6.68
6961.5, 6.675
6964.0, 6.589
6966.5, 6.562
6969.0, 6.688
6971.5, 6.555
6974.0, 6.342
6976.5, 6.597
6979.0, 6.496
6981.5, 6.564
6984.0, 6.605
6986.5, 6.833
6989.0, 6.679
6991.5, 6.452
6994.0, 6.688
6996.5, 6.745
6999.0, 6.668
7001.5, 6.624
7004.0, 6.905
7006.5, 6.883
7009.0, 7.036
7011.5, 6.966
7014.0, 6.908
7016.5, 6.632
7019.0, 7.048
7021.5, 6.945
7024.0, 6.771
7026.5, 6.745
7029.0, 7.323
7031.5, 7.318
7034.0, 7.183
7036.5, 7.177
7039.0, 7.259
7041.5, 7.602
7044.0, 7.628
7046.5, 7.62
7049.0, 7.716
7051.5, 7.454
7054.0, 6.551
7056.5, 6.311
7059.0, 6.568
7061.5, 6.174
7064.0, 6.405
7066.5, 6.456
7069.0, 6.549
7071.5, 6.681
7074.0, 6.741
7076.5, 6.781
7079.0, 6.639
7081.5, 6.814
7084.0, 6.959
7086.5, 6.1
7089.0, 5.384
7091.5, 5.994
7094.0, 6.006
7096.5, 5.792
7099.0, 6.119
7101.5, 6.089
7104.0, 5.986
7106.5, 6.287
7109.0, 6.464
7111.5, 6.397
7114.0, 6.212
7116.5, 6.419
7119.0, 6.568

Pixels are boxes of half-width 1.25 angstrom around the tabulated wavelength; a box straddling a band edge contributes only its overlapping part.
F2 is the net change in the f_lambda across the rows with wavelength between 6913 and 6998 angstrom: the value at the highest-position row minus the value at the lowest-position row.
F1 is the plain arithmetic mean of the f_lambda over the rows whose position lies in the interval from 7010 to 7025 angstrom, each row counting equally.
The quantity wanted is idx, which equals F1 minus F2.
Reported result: 6.13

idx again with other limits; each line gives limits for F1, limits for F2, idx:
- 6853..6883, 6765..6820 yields 5.55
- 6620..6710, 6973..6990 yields 5.73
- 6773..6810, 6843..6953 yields 4.02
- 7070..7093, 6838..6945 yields 5.47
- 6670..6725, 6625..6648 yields 5.53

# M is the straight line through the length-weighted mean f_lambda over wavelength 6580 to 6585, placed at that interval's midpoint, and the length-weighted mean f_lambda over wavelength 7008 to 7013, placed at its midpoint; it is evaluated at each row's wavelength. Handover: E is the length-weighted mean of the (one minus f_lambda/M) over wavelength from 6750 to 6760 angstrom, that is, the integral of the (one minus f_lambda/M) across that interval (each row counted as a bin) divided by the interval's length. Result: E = 0.24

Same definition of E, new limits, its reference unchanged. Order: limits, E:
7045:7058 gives -0.02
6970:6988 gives 0.06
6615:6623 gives 0.05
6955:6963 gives 0.05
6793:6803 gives 0.25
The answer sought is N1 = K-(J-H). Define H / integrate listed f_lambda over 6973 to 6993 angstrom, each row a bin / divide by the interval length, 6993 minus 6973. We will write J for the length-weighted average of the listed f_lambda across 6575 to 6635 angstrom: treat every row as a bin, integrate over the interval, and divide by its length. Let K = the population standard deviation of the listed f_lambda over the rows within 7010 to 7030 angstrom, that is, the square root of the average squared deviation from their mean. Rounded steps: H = 6.6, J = 6.6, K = 0.199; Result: 0.2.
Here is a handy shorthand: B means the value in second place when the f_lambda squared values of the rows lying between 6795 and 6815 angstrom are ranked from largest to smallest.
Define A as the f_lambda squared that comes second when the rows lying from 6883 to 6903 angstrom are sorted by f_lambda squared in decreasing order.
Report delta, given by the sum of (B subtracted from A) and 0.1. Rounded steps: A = 32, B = 27.9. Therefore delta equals 5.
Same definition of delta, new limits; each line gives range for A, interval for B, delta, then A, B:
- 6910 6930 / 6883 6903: 4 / 36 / 32.3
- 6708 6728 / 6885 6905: 2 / 34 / 32.3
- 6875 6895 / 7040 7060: -26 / 32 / 58.2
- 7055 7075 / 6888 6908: 12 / 45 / 32.4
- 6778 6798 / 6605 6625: -16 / 28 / 43.9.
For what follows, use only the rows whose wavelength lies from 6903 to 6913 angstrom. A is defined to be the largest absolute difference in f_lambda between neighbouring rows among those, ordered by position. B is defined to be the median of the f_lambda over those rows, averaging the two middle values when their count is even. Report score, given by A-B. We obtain -5.6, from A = 0.18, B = 5.73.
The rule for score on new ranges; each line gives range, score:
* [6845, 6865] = -4.1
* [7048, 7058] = -6.1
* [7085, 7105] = -5.3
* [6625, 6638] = -6.3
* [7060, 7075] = -6.3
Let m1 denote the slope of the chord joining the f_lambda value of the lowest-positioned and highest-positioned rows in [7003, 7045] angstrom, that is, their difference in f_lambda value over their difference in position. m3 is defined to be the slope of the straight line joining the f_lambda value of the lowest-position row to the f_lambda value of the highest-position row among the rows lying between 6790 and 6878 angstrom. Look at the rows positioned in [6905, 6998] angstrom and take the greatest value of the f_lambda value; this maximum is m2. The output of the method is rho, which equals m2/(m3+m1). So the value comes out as 335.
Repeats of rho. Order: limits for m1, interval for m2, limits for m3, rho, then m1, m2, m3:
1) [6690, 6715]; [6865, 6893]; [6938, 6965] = 327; 0.004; 5.684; 0.0133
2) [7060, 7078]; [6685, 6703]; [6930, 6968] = 121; 0.040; 5.866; 0.0081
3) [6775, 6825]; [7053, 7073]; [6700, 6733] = -290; -0.009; 6.681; -0.0142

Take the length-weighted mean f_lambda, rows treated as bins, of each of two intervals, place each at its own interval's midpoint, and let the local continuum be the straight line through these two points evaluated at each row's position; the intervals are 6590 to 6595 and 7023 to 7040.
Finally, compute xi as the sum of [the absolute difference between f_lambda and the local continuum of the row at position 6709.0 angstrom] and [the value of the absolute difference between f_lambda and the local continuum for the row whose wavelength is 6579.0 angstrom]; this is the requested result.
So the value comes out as 1.0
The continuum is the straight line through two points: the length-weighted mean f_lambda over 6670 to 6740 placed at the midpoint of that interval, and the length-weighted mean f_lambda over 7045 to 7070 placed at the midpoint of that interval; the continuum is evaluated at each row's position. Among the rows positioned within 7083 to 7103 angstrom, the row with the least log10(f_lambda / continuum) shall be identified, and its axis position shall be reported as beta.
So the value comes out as 7089.0 angstrom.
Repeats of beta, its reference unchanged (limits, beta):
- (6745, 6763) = 6749.0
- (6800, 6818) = 6816.5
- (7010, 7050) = 7016.5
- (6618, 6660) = 6651.5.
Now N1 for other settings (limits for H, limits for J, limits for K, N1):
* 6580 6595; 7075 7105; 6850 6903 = 0.7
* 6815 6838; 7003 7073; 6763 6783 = -1.5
